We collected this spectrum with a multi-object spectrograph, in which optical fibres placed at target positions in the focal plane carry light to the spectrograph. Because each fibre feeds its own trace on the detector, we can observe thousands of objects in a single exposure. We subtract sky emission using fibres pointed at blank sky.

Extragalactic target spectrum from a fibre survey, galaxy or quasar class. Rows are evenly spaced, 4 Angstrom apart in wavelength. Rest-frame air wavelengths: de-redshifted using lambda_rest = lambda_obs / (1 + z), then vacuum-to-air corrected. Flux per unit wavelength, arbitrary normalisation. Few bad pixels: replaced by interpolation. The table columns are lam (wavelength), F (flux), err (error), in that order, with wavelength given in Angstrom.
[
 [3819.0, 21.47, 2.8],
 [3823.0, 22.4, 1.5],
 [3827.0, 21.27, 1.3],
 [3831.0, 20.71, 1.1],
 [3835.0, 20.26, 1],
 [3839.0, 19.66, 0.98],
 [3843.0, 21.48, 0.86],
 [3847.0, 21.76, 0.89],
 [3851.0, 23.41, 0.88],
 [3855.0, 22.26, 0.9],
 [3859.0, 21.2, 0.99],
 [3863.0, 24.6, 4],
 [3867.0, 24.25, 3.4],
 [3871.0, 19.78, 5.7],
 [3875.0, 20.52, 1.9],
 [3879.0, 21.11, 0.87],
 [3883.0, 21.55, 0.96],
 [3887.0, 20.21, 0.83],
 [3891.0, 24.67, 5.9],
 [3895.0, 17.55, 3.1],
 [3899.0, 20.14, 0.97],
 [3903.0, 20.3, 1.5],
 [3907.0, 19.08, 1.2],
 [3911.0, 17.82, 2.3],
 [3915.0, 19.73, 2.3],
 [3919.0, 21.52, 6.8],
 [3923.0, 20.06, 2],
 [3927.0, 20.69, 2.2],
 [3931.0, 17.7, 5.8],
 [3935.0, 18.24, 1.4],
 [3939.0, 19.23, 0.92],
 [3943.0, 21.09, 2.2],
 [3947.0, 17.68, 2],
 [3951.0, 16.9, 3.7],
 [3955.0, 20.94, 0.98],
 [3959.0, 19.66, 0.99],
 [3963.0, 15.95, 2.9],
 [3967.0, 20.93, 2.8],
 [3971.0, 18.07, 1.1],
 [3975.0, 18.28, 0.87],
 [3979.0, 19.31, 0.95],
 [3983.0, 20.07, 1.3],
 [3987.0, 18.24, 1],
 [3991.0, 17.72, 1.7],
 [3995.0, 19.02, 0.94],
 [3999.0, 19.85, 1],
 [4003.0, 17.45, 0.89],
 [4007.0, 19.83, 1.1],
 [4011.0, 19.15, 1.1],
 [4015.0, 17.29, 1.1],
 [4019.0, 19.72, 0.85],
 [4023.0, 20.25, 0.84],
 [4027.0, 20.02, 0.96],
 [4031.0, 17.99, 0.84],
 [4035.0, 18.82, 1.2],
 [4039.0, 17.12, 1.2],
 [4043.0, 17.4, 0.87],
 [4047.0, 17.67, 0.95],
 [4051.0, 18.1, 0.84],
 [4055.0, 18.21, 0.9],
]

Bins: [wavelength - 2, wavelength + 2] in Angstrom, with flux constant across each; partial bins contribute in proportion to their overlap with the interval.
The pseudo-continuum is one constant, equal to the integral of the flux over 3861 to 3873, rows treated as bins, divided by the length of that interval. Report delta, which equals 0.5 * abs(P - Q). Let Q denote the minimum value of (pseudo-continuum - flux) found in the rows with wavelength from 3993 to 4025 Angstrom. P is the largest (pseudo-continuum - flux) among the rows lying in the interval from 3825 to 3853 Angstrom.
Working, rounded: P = 3.2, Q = 2.6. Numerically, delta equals 0.3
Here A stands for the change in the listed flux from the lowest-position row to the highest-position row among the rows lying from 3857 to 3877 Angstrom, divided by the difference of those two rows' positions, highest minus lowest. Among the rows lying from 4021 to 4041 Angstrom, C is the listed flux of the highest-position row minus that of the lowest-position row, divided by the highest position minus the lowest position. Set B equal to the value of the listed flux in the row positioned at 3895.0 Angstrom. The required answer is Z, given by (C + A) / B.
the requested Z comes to -0.014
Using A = -0.04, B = 17.55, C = -0.2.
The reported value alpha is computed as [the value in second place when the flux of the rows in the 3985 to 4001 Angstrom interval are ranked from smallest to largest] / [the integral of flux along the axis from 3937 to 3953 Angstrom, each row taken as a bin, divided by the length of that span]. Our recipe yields 0.97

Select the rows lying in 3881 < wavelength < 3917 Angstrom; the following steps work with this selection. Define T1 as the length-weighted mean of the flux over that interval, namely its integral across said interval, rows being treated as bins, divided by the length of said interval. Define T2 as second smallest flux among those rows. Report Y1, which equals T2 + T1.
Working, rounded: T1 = 20.1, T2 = 17.82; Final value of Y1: 37.9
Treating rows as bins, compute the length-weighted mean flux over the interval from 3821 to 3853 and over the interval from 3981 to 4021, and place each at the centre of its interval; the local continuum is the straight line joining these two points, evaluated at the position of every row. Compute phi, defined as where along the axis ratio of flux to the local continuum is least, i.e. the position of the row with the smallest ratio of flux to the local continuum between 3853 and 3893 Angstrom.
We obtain 3871.0 Angstrom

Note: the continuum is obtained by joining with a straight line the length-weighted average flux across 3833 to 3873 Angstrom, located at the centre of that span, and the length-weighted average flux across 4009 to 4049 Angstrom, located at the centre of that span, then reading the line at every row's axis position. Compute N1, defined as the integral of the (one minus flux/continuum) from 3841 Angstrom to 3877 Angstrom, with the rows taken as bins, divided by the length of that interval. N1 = -0.018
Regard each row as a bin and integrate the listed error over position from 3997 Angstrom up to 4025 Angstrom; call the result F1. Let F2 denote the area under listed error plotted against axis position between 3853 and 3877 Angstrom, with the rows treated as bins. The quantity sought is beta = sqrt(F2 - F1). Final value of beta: 6.3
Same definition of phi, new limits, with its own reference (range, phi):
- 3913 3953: 3951.0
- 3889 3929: 3895.0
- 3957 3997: 3963.0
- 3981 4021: 4003.0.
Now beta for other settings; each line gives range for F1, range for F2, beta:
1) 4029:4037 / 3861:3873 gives 6.7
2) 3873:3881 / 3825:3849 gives 3.7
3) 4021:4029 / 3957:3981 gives 5.6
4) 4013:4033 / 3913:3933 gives 7.6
